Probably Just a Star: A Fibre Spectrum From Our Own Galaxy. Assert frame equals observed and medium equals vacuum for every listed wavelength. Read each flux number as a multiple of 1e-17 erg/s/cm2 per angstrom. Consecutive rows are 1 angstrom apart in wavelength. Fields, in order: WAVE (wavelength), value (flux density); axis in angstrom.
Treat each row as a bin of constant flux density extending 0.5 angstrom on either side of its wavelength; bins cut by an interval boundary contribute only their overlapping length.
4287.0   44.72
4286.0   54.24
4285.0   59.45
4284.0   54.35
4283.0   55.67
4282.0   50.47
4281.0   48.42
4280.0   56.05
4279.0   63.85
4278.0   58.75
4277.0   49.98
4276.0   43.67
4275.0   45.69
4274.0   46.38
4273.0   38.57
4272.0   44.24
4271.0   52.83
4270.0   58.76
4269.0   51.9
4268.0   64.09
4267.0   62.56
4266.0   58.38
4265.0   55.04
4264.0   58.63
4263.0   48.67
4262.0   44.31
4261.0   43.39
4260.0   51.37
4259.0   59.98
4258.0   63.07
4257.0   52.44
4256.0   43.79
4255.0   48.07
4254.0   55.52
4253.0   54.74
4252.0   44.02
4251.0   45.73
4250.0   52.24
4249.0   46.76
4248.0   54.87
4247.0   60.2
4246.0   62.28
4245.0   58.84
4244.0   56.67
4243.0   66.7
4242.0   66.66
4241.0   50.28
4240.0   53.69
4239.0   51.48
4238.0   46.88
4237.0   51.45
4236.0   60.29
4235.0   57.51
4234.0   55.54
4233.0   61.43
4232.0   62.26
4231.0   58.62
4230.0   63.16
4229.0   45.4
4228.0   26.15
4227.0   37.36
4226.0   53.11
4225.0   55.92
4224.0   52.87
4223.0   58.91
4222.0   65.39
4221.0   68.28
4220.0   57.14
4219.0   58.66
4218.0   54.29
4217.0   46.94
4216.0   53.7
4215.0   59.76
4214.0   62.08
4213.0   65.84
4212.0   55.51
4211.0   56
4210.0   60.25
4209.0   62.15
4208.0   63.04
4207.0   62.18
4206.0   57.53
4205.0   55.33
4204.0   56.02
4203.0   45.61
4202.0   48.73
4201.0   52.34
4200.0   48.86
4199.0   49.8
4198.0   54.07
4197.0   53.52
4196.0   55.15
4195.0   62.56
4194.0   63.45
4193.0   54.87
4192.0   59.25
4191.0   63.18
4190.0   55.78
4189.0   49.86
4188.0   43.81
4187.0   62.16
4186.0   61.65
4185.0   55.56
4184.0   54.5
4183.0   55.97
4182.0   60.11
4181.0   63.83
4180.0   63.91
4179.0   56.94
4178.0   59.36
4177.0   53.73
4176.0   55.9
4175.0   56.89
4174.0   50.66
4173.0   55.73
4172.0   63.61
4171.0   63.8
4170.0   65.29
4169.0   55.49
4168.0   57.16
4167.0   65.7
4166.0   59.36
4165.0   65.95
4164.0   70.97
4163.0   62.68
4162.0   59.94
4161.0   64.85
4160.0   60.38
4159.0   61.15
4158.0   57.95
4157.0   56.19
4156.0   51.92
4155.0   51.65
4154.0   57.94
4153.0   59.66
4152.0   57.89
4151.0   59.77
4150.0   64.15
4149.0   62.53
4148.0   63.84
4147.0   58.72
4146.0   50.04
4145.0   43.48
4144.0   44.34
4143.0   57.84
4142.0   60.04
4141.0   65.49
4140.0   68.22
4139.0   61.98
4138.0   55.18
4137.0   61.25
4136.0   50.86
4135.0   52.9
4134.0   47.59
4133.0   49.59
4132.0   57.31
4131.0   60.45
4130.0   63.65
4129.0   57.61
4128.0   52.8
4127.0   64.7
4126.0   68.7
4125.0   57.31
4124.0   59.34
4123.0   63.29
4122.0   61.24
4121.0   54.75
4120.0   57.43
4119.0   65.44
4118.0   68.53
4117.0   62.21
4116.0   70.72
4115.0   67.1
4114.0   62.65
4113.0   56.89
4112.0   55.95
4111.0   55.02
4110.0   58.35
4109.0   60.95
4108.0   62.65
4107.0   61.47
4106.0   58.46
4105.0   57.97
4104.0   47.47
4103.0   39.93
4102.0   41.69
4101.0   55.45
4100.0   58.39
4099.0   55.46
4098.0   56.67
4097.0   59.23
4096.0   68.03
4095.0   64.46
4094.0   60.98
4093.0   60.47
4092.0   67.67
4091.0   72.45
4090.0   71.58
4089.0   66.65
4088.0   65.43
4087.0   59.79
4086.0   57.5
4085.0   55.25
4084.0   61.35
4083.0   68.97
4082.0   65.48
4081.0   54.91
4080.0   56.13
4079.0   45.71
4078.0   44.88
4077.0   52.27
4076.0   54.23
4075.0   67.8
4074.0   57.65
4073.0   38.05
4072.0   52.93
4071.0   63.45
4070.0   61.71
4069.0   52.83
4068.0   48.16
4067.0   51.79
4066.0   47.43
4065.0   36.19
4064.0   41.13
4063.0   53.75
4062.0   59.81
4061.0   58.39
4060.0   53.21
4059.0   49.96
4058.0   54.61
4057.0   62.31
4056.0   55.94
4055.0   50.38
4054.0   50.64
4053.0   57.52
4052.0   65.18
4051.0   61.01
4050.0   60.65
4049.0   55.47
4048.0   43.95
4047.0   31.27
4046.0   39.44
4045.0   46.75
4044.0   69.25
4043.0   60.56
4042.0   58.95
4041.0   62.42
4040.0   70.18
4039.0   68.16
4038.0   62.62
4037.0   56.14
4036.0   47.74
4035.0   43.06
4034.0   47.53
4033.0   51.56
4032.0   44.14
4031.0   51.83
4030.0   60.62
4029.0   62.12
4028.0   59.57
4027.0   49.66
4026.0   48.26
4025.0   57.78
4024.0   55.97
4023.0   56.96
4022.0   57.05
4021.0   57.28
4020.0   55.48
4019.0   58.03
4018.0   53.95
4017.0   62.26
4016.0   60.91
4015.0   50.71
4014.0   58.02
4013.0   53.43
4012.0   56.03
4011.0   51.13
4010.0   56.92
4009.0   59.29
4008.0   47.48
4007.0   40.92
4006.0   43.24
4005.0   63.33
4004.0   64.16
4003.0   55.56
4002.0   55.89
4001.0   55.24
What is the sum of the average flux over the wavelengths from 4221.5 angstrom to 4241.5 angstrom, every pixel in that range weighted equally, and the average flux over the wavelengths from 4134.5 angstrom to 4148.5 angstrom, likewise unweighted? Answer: 110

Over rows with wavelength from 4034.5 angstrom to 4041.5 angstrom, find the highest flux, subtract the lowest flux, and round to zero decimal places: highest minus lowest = 27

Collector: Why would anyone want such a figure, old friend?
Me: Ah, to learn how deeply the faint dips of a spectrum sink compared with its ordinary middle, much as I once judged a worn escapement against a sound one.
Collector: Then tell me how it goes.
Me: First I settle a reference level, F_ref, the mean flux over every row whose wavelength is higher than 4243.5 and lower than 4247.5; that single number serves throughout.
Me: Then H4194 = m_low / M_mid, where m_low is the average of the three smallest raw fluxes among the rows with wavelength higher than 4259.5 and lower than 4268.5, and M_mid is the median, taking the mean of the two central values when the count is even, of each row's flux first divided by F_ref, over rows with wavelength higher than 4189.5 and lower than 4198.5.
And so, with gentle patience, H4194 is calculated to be 48.5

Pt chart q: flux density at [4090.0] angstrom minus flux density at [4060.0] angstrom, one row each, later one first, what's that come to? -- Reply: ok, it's 18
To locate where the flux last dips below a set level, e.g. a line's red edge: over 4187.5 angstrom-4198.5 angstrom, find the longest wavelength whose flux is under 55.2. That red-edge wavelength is 4198.0 angstrom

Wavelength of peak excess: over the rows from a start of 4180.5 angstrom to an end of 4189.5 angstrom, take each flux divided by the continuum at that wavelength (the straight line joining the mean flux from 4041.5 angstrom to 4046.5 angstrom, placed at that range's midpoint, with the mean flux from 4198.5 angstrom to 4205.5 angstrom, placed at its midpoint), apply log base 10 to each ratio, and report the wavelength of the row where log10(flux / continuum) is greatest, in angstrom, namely 4181.0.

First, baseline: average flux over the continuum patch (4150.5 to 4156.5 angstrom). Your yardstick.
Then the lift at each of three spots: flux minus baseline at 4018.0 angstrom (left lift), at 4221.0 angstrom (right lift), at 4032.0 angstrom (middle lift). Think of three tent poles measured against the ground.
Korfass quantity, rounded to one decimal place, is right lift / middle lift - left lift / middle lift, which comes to -1.2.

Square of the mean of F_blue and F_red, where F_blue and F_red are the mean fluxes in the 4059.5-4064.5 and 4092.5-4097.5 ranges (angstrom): 3358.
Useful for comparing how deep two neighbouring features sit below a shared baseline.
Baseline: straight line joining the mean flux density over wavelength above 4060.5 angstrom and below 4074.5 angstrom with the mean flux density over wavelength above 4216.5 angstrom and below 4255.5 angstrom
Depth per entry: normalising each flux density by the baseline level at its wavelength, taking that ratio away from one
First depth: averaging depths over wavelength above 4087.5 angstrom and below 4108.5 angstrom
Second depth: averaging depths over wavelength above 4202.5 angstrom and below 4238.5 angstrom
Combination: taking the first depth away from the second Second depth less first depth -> 0.11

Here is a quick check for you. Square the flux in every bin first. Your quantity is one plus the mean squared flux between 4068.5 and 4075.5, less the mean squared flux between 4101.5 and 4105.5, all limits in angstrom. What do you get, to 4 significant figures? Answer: 1021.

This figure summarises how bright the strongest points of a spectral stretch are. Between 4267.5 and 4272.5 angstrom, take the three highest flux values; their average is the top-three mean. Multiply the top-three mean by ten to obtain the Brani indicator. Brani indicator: 586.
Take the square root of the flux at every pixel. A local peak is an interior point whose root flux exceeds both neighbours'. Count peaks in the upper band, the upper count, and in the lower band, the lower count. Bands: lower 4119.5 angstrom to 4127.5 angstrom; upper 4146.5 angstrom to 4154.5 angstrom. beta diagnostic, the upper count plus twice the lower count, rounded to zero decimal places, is 7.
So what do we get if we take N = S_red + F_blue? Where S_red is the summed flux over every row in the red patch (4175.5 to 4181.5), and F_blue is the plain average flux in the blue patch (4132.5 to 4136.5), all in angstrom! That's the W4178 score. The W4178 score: 404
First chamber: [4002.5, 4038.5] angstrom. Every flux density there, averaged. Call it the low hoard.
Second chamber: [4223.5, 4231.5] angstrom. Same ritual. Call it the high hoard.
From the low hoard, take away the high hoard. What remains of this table 5.4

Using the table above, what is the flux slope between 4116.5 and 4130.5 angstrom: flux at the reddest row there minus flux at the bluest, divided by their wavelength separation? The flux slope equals 0.11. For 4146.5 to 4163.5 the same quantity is 0.25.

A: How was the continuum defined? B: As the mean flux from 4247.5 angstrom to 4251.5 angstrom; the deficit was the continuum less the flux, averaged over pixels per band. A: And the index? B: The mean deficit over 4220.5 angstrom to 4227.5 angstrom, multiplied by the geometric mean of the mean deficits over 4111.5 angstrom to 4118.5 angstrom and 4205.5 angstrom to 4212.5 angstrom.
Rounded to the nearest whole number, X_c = -69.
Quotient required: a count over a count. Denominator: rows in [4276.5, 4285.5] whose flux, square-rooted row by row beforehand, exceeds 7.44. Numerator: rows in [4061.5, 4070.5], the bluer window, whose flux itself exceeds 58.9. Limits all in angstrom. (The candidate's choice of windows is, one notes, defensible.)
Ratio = 0.4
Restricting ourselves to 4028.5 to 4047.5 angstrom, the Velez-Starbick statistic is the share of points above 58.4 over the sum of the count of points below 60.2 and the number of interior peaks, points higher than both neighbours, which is 0.034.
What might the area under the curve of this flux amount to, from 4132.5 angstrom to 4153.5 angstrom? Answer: 1195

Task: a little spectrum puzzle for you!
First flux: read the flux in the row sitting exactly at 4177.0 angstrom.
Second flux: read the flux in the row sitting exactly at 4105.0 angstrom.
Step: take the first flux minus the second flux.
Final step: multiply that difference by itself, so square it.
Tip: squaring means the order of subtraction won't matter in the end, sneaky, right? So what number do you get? 18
